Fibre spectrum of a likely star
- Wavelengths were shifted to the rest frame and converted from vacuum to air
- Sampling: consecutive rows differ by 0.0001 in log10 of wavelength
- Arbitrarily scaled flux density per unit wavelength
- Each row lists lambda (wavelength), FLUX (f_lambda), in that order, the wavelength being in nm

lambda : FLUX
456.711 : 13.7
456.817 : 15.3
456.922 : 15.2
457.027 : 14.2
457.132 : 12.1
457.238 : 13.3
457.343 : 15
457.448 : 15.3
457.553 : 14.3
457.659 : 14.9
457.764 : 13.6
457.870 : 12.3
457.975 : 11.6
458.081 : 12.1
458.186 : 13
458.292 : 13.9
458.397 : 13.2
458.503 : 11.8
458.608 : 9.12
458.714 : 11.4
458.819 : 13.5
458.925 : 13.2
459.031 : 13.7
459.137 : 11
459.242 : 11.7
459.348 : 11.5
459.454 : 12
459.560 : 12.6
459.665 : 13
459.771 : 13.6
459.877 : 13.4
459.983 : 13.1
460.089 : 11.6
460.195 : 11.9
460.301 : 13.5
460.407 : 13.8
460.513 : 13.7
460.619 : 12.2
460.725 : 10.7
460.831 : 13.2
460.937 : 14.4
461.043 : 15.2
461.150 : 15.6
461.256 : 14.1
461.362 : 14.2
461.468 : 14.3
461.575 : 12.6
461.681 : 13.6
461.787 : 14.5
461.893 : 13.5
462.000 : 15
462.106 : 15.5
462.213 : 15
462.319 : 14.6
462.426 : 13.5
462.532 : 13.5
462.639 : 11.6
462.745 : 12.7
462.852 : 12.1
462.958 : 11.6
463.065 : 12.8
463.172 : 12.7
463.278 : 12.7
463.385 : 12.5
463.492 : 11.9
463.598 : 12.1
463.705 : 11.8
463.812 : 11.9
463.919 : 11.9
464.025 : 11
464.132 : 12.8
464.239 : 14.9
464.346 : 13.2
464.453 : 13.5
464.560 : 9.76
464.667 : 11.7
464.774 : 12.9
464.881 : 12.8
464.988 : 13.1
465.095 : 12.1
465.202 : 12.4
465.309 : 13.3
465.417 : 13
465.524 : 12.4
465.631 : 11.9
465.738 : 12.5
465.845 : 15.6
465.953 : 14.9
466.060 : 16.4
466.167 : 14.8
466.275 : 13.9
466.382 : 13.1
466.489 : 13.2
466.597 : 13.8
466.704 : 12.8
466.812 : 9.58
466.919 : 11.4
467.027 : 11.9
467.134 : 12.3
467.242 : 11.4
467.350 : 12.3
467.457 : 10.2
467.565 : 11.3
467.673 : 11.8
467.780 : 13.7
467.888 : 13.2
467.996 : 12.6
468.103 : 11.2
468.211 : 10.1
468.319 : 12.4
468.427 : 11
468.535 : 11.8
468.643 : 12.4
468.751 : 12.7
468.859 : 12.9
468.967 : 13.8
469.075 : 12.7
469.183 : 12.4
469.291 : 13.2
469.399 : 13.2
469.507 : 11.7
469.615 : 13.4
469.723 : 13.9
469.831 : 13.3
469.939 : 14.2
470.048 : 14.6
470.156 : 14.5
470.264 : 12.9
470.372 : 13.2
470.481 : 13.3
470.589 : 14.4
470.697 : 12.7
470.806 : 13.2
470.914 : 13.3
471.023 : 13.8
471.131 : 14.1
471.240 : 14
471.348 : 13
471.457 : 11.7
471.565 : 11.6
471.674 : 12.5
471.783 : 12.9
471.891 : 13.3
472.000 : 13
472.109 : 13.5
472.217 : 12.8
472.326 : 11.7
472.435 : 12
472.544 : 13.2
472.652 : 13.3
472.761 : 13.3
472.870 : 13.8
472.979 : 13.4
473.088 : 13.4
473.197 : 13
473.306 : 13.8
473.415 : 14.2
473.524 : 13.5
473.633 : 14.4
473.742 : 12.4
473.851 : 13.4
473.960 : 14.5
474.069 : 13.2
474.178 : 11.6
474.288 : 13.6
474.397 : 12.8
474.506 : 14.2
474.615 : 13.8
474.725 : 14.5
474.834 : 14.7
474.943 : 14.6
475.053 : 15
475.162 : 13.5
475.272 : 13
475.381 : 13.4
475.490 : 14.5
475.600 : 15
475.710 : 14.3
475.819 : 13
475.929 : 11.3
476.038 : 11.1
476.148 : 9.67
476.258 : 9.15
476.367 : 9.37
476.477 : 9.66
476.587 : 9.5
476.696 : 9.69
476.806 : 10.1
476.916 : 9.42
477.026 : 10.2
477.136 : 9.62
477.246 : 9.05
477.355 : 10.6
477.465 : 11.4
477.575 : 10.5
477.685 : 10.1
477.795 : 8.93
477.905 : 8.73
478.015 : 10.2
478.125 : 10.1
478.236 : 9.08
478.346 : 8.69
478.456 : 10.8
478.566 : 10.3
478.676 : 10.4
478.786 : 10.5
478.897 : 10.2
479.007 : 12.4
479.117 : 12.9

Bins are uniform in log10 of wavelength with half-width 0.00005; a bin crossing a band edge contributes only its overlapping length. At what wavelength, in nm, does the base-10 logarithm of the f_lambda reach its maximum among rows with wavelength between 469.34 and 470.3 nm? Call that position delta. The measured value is 470.048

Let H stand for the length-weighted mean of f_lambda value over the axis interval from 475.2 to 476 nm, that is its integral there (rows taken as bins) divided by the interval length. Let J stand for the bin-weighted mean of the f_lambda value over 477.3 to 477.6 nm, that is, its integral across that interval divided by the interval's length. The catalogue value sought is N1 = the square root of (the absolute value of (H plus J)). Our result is 4.9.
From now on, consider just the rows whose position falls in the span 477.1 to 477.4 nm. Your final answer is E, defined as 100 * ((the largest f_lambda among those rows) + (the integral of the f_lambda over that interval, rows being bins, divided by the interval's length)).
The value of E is 2036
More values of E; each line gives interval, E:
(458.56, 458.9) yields 2502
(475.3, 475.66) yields 2920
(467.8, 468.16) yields 2565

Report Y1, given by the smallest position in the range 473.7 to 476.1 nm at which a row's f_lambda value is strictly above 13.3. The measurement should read 473.851 nm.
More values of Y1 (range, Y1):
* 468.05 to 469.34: 468.967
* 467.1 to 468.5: 467.780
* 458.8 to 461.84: 458.819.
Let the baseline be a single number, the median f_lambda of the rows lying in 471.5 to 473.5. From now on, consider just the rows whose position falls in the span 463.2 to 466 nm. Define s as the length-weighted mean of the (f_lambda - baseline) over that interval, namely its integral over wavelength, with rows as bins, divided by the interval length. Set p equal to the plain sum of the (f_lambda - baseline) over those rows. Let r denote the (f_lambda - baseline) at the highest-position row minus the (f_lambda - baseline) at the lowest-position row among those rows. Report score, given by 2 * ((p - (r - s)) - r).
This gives -42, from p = -16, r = 2.2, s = -0.62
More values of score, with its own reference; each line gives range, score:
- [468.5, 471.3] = -6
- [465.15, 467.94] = -27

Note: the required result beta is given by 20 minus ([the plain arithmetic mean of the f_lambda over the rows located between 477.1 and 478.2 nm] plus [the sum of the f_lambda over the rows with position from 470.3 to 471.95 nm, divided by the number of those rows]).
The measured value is -3.1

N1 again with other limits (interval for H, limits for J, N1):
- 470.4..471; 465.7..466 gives 5.3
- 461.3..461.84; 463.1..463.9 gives 5.1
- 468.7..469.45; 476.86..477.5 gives 4.8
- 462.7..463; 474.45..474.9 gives 5.1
